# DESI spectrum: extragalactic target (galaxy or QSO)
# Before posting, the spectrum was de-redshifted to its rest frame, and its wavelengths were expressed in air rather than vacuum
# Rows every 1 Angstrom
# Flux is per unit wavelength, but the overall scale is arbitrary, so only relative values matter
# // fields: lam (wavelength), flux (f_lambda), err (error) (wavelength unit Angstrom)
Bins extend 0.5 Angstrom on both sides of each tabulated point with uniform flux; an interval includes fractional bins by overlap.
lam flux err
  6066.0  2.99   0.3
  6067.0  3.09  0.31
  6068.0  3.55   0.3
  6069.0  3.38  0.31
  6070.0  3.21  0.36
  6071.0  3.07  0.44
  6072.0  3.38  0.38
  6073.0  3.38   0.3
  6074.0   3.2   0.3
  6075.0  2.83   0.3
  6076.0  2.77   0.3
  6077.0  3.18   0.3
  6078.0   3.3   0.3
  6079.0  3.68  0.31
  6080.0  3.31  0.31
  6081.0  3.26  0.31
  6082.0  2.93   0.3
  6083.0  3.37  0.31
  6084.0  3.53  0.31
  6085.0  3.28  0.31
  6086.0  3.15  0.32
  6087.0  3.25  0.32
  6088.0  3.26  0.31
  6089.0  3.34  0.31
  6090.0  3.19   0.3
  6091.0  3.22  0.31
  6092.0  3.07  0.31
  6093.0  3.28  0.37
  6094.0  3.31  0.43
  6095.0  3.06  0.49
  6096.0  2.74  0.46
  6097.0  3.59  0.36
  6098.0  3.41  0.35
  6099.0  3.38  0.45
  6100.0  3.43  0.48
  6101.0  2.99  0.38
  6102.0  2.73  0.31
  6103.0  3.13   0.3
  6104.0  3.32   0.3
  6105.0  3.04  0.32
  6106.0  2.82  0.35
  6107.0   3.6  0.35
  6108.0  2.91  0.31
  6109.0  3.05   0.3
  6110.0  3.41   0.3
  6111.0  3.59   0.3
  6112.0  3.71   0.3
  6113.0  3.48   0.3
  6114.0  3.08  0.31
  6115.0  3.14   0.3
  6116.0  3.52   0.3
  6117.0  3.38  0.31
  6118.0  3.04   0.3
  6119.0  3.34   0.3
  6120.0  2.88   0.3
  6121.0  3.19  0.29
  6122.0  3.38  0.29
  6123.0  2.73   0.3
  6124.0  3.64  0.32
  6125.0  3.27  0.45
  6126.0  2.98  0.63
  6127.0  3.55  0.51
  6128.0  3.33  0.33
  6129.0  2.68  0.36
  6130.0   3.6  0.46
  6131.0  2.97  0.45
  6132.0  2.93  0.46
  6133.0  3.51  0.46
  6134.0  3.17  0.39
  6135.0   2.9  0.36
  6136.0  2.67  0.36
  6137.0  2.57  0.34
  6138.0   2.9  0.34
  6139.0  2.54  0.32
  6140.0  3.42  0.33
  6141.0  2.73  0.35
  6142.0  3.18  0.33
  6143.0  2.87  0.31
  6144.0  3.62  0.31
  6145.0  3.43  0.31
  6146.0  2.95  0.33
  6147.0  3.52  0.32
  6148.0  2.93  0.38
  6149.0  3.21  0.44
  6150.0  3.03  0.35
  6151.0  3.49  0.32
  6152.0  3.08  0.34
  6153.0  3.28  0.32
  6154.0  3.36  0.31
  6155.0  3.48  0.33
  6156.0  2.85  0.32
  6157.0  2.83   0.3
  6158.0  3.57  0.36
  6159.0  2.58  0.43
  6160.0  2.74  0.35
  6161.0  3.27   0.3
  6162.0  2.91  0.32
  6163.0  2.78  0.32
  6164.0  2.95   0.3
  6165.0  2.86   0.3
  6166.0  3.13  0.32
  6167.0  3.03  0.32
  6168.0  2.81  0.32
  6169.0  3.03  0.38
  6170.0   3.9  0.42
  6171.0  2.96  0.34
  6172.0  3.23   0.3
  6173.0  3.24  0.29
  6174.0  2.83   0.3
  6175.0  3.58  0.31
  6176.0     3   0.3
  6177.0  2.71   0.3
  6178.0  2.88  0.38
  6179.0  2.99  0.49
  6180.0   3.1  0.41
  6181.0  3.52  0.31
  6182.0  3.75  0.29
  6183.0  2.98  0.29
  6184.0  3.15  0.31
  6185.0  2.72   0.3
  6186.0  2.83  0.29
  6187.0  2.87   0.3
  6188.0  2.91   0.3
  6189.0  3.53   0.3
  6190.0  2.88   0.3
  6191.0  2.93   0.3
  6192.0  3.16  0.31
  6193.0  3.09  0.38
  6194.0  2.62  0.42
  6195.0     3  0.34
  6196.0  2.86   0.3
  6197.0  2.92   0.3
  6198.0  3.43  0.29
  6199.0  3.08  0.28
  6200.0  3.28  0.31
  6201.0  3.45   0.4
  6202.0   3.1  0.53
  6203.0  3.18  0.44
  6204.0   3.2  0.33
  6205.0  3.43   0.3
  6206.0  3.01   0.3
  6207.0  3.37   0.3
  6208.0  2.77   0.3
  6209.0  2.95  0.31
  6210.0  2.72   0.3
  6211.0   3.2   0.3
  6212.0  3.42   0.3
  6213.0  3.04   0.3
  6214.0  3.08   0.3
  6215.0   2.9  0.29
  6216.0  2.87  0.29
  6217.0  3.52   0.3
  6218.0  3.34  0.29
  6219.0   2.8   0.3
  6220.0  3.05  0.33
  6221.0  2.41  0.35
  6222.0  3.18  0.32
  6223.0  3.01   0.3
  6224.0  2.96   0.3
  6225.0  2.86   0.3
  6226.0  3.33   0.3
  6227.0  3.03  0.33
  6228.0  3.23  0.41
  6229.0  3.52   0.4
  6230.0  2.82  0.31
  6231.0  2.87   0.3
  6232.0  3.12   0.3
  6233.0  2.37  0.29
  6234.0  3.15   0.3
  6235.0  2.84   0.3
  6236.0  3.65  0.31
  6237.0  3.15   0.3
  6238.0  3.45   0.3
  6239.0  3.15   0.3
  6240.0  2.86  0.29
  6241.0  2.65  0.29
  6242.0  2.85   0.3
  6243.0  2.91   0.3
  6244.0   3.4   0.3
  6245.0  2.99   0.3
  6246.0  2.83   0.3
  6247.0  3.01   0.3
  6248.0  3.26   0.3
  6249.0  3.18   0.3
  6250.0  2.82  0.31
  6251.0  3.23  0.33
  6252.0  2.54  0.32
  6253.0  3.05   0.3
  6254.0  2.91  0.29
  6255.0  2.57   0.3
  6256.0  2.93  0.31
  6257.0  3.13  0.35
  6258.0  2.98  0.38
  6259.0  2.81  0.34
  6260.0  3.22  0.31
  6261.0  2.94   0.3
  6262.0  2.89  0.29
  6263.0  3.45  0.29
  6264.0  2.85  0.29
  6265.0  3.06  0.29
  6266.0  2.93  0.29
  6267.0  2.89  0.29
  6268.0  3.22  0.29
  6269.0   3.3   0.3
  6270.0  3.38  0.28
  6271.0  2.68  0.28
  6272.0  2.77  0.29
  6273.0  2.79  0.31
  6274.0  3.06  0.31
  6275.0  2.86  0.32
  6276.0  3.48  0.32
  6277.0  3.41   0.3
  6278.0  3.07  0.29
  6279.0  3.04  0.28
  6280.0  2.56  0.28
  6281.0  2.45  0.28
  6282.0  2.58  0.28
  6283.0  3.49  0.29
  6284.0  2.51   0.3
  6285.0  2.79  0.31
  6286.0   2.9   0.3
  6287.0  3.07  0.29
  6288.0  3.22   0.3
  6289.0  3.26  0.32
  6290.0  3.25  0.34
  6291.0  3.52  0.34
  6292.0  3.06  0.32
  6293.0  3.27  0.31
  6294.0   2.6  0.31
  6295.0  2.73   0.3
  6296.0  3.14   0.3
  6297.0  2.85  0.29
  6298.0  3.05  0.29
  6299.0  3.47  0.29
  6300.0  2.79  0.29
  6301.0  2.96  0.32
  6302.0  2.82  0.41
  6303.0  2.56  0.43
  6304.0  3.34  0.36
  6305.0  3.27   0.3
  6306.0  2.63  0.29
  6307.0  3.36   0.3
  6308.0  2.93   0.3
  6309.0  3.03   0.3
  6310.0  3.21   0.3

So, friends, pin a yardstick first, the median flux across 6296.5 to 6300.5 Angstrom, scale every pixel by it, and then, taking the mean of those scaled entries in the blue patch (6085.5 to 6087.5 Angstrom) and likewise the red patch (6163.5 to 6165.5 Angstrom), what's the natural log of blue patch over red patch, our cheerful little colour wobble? 0.10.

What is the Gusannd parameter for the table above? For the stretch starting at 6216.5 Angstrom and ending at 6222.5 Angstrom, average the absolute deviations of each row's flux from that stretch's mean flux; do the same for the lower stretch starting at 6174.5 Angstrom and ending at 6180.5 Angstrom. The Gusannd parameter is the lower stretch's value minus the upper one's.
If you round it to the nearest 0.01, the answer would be -0.10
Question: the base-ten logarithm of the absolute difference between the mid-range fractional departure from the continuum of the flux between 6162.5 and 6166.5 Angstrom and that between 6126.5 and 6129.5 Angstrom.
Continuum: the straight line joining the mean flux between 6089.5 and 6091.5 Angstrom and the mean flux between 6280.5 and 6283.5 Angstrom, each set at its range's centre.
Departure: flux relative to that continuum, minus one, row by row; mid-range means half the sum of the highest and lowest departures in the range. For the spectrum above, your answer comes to -1.5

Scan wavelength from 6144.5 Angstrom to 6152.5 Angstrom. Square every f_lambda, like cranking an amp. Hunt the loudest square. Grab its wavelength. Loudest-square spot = 6147.0 Angstrom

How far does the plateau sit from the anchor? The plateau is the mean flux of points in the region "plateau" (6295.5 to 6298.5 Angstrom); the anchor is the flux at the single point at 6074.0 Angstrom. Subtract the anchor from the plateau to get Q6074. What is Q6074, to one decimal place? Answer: -0.2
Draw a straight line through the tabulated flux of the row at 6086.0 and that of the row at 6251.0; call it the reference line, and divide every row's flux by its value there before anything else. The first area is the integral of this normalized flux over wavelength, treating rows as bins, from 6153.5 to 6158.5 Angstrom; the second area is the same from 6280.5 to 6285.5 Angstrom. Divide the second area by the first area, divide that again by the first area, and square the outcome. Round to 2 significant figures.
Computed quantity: 0.028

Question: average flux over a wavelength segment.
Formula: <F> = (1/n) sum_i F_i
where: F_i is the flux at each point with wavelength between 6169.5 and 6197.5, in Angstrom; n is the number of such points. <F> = 3.08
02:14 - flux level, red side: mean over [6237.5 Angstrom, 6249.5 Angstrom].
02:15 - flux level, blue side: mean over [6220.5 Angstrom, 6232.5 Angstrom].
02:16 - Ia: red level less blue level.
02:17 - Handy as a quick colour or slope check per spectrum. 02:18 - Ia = 0.02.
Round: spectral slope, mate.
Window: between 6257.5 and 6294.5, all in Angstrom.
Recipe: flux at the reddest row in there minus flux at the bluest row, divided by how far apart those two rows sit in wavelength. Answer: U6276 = -0.011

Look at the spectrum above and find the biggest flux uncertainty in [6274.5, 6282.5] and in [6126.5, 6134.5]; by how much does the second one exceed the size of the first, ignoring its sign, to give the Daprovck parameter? 0.19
